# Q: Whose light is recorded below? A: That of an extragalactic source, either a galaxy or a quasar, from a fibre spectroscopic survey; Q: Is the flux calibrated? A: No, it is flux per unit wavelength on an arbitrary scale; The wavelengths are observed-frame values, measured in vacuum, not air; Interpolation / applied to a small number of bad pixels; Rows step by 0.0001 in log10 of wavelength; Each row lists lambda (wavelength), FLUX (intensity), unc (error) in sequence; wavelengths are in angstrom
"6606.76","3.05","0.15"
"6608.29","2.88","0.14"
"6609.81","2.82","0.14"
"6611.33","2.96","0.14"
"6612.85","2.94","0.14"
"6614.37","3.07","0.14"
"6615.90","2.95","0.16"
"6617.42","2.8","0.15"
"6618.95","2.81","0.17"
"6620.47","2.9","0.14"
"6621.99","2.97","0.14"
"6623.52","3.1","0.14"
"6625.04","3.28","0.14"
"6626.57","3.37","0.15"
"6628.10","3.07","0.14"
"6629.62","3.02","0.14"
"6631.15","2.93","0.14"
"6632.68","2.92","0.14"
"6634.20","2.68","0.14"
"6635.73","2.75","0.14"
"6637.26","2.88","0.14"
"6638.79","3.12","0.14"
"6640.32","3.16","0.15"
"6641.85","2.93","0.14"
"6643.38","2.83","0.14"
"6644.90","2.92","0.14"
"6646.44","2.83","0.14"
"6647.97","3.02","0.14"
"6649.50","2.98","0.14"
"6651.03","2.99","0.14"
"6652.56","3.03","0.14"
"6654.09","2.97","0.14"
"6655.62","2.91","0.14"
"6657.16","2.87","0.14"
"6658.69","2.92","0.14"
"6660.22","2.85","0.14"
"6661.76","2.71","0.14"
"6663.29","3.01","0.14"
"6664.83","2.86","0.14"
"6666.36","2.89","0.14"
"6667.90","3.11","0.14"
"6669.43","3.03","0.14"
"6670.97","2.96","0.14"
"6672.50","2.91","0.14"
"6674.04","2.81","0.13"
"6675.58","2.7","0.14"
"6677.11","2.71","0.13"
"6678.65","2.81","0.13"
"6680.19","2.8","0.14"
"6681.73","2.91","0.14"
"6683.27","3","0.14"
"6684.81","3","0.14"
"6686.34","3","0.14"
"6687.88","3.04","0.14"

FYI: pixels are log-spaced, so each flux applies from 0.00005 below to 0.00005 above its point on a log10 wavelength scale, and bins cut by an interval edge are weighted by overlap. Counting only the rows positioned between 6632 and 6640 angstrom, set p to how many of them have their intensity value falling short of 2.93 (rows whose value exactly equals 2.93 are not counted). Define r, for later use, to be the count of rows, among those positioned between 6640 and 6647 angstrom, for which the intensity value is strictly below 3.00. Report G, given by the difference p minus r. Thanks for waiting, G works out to 0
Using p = 4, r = 4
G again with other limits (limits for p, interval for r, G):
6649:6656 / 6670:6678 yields -4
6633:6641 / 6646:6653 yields 0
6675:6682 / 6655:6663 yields 0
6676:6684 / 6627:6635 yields 1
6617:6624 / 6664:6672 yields 0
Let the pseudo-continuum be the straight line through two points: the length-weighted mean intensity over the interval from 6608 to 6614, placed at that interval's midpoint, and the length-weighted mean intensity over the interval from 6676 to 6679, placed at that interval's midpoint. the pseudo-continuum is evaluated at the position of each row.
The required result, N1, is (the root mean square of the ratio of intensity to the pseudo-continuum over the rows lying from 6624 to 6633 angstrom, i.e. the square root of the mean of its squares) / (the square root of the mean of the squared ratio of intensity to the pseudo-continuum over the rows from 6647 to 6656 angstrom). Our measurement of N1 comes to 1.02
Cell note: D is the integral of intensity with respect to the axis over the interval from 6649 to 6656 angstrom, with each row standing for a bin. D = 21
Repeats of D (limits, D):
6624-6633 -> 28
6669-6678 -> 26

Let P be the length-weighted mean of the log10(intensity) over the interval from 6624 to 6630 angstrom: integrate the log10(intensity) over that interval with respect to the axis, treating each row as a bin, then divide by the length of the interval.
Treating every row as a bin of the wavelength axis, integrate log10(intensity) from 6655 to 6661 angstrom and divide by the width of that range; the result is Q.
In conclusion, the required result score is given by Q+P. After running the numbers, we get 0.96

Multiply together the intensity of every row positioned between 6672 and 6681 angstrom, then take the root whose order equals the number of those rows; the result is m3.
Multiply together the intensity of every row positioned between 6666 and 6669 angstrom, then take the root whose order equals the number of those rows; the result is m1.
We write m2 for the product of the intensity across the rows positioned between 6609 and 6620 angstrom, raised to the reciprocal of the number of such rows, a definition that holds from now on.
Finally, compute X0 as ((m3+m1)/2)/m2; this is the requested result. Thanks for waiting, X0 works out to 1.00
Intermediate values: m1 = 3.00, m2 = 2.91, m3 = 2.79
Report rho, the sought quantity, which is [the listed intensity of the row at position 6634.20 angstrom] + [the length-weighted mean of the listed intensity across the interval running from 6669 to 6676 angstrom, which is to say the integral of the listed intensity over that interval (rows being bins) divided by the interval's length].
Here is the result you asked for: 5.56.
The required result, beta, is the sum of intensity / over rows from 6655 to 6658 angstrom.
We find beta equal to 5.78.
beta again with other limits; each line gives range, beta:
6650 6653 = 6.02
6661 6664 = 5.72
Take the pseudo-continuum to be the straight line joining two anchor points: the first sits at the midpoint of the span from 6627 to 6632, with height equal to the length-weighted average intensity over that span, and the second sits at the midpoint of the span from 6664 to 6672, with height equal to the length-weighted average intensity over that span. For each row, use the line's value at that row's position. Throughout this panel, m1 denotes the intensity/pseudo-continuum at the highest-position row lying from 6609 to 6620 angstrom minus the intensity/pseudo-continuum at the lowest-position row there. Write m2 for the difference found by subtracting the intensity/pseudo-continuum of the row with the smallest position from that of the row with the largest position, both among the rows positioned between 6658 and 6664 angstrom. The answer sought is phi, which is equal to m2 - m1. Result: 0.032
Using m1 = 0.00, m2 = 0.033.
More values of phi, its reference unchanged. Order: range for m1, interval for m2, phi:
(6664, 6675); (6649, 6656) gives -0.008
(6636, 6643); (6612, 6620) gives -0.059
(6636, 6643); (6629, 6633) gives -0.050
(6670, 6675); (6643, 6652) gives 0.106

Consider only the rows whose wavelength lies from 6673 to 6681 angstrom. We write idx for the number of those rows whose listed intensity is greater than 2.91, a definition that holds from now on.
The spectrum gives 0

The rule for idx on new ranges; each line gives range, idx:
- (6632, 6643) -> 4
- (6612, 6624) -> 5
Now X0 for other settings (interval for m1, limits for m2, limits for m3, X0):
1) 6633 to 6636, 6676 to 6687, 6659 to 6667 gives 0.97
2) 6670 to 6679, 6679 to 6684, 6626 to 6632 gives 1.02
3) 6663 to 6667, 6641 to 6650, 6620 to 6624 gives 1.01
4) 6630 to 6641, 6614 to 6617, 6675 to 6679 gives 0.94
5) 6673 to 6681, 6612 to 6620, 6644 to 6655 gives 0.98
